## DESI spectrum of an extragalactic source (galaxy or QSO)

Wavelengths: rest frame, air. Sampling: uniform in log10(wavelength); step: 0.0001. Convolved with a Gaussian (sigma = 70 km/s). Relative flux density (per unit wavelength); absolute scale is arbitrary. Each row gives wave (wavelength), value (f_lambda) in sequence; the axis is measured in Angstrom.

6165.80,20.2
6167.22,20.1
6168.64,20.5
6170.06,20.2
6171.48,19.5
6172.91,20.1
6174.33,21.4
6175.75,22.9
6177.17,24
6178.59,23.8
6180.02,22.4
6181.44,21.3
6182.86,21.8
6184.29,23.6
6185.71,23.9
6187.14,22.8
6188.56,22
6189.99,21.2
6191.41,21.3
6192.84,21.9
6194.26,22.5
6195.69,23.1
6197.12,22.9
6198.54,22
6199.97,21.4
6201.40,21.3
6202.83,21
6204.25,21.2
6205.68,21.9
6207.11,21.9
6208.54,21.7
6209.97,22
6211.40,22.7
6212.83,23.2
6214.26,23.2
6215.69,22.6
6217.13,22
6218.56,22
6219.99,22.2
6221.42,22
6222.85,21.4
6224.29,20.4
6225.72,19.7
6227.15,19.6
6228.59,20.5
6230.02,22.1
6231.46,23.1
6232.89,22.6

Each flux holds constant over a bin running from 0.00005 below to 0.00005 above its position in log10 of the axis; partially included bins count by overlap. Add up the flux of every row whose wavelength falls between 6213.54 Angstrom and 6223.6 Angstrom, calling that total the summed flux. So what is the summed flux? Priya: 155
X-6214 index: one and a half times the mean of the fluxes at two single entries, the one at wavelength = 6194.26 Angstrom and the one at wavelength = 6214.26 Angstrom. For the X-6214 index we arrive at 34.3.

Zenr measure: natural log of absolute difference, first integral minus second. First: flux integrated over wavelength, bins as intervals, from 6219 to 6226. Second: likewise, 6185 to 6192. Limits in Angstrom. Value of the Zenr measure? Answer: 1.9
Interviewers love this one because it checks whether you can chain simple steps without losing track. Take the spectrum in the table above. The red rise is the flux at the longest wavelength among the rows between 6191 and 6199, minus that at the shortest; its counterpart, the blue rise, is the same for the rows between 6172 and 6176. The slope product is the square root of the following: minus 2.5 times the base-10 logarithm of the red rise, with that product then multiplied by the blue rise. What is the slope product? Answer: 1.0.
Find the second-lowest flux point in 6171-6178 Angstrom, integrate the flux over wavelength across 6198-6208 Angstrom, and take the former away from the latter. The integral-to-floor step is 195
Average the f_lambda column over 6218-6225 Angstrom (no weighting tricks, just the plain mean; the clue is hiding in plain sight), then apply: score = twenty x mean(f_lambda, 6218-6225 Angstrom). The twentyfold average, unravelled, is 432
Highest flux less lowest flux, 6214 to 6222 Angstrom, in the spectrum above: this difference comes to 1.2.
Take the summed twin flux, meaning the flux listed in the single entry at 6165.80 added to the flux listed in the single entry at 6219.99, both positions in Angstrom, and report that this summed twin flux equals 42.4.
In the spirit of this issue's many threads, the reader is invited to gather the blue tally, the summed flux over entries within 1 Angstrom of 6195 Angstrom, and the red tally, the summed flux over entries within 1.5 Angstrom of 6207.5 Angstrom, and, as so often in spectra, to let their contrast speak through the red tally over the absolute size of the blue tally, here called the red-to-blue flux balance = 0.96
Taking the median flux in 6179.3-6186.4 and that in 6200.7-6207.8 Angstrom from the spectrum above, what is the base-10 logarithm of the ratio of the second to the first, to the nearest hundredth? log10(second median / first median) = -0.02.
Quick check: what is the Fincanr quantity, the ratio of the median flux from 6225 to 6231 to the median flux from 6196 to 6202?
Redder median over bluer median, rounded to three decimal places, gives 0.926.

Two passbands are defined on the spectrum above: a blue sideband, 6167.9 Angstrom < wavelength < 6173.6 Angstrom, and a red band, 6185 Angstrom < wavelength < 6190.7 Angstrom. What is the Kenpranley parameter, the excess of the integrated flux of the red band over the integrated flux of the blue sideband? 14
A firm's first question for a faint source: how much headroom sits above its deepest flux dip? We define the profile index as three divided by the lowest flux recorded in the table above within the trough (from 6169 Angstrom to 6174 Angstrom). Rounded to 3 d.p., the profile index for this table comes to 0.154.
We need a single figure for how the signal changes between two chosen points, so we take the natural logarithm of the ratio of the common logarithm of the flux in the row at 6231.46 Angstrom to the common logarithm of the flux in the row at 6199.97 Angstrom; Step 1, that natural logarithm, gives 0.025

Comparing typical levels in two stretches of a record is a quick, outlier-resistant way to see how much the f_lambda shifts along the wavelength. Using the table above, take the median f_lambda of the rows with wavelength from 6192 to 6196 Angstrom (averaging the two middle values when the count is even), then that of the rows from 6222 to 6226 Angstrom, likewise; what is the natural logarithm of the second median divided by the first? -0.10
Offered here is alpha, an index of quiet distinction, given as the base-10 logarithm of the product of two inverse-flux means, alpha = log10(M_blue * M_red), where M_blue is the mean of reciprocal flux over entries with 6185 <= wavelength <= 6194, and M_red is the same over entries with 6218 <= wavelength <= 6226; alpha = -2.67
